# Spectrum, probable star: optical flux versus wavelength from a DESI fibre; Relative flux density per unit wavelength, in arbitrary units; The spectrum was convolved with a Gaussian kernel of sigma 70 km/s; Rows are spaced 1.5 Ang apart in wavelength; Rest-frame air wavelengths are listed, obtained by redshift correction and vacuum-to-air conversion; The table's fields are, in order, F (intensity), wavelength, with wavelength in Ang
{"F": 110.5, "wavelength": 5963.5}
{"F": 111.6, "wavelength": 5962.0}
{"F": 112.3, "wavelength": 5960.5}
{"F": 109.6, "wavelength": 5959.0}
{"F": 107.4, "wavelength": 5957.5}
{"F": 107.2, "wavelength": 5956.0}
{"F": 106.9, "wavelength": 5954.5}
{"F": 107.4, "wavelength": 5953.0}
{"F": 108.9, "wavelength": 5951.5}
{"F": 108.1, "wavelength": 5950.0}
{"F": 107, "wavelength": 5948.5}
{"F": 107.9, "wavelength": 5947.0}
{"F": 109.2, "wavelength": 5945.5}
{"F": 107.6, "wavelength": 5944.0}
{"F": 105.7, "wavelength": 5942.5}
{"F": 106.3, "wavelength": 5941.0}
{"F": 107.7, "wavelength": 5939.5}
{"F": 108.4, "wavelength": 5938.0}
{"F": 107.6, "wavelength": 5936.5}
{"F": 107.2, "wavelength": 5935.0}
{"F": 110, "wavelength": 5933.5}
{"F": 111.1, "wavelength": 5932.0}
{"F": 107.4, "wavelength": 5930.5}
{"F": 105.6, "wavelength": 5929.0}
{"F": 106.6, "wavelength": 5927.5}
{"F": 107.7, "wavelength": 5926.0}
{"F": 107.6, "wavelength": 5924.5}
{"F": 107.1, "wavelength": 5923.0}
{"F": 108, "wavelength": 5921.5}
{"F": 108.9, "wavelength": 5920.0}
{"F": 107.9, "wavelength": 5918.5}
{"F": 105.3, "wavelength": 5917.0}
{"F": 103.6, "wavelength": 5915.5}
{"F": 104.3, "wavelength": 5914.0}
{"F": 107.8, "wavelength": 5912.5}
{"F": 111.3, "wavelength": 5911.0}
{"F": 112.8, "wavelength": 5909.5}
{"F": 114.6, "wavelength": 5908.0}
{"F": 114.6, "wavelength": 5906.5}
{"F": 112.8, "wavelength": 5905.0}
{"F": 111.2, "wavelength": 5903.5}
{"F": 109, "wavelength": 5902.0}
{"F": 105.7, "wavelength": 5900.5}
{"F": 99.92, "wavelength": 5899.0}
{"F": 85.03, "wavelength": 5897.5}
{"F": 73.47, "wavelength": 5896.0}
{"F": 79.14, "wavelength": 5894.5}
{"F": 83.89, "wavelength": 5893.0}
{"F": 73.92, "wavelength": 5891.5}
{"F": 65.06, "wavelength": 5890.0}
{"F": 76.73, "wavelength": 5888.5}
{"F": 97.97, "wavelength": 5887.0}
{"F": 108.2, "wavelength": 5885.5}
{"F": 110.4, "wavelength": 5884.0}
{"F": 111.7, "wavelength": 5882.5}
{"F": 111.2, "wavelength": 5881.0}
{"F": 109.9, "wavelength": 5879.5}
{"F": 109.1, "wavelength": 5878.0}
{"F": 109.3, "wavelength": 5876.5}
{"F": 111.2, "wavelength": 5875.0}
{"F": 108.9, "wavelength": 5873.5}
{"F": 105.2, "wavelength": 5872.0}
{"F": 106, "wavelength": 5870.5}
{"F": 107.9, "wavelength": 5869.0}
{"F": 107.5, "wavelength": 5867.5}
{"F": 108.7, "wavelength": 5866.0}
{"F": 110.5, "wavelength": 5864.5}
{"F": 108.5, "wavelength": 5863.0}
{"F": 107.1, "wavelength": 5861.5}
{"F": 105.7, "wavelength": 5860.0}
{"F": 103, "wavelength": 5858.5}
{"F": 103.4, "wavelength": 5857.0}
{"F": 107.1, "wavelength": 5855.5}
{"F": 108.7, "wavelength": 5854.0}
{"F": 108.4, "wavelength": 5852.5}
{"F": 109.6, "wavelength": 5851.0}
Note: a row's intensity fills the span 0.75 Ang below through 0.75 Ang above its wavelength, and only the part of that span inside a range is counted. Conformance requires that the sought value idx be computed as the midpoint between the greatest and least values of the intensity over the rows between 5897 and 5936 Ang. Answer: 100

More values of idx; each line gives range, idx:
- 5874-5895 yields 88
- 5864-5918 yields 90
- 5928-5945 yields 108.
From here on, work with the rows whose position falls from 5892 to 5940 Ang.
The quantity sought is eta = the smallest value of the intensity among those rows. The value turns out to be 73.47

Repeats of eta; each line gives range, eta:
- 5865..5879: 105.2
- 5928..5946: 105.6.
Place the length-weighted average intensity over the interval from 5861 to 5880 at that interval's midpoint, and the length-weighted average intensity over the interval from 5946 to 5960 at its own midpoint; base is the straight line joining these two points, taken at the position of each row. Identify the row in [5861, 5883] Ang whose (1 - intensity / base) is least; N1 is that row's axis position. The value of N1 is 5882.5 Ang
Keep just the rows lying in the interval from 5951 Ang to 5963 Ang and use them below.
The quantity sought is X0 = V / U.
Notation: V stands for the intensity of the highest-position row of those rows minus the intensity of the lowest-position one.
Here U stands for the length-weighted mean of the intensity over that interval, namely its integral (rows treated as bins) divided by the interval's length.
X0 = 0.025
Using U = 109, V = 3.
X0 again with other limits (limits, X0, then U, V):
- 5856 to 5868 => 0.038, 107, 4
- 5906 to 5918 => -0.085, 109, -9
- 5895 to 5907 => 0.408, 101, 41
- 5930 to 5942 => -0.010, 108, -1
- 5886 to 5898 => -0.162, 80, -13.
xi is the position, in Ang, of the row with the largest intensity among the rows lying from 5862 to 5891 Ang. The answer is 5882.5 Ang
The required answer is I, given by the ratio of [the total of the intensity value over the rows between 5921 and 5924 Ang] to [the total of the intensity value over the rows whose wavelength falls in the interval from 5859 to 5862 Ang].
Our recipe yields 1.01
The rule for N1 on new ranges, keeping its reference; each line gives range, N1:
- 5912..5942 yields 5932.0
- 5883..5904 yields 5903.5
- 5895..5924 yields 5908.0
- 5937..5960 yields 5959.0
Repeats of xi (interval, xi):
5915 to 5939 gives 5932.0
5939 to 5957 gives 5945.5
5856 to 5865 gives 5864.5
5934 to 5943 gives 5938.0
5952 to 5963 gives 5960.5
